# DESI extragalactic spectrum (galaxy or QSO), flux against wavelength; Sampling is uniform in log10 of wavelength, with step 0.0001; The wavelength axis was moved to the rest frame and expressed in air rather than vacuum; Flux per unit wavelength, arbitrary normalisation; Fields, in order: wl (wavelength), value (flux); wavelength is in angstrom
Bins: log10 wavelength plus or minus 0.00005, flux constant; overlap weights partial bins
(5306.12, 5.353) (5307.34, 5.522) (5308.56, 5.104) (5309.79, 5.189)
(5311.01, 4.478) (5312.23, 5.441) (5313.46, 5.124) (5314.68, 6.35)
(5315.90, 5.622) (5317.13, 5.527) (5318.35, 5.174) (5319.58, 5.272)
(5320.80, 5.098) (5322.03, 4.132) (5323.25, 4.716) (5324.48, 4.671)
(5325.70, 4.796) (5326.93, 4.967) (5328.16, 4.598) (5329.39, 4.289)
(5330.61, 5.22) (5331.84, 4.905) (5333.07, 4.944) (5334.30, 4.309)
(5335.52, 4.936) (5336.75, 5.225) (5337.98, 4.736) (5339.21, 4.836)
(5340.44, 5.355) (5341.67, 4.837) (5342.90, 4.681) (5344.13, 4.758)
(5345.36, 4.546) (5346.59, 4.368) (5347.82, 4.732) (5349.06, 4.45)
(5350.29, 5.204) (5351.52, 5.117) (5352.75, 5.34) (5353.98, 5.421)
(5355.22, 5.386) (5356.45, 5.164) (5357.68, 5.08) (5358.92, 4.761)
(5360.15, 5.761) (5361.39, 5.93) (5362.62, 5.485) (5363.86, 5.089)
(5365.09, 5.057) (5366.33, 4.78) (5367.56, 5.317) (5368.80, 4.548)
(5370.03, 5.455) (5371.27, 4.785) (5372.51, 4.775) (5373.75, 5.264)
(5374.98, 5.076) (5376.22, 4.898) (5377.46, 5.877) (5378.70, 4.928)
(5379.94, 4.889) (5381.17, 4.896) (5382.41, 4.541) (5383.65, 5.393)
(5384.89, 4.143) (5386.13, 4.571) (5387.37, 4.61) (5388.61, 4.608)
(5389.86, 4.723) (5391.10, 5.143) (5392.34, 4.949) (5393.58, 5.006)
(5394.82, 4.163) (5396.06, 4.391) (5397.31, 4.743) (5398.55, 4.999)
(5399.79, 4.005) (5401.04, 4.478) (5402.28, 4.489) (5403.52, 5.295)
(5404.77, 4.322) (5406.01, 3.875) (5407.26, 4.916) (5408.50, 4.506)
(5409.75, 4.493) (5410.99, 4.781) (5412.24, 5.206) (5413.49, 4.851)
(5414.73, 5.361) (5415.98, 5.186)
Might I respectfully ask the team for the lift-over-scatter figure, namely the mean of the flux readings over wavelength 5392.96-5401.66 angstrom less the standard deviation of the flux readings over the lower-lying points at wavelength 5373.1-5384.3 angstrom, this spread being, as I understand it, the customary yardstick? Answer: 4.2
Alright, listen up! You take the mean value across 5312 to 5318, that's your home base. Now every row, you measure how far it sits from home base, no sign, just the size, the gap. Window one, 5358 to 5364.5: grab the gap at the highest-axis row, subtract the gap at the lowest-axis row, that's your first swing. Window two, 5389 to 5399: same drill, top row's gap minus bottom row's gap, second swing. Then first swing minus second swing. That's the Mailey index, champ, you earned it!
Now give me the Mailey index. -0.05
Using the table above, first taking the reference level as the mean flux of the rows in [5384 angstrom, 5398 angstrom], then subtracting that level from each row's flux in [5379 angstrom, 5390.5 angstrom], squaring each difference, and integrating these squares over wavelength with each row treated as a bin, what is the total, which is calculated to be 1.2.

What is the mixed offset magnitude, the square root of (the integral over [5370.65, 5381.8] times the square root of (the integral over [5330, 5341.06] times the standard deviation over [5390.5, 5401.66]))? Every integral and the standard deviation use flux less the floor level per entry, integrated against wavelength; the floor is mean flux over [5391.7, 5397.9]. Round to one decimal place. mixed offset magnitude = 2.2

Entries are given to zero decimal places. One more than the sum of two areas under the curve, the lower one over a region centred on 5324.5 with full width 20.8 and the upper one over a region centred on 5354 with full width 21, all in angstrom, 211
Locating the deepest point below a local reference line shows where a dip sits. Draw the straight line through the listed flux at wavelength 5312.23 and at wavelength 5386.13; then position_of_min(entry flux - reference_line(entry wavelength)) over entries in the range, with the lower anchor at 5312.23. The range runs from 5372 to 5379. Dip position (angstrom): 5372.51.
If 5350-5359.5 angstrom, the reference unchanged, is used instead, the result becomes 5358.92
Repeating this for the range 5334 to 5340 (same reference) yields 5334.30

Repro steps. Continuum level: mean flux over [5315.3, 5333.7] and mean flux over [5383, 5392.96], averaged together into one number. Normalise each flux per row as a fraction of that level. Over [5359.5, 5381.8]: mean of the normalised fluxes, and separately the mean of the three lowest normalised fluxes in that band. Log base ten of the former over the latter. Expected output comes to 0.040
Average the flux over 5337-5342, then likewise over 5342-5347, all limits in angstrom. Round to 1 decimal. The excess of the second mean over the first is -0.4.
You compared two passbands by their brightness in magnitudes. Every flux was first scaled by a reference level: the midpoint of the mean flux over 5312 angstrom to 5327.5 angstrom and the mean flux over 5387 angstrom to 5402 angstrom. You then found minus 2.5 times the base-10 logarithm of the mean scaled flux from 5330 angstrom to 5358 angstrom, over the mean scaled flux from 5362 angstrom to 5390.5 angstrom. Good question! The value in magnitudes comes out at 0.002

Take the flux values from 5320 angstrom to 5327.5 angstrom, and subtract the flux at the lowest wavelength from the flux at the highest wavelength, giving -0.13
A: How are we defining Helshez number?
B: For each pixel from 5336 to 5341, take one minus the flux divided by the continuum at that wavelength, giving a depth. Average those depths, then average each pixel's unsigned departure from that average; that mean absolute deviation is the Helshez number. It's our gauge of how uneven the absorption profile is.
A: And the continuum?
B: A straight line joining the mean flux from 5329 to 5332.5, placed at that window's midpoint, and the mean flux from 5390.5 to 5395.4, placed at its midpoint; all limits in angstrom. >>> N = 0.052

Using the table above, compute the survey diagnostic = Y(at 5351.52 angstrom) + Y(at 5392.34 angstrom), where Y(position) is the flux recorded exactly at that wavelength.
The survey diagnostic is 10.1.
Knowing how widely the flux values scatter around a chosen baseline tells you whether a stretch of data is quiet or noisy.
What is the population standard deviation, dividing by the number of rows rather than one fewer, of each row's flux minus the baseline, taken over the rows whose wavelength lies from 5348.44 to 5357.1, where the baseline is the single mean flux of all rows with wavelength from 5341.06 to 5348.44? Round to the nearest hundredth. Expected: 0.31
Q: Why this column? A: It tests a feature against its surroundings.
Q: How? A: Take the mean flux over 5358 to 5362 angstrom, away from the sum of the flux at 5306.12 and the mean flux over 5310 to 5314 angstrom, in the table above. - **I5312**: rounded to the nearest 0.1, 4.9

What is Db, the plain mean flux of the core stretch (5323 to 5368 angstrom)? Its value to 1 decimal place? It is 5.0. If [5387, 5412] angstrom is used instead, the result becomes 4.6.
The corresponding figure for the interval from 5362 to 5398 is 4.9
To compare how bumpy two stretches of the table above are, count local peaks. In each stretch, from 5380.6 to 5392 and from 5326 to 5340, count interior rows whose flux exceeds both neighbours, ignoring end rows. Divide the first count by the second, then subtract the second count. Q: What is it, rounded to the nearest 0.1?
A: -2.3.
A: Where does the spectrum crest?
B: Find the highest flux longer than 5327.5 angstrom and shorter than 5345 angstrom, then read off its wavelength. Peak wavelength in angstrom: 5340.44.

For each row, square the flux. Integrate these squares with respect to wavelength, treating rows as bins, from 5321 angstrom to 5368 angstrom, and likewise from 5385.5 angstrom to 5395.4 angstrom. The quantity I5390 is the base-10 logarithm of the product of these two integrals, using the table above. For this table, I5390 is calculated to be 5.4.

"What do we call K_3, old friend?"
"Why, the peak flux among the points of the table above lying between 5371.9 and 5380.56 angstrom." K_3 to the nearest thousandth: 5.877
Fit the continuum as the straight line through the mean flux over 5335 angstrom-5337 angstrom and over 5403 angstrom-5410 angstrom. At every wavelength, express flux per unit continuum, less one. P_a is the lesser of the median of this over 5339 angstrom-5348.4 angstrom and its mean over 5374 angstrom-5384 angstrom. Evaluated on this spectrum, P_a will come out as -0.05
